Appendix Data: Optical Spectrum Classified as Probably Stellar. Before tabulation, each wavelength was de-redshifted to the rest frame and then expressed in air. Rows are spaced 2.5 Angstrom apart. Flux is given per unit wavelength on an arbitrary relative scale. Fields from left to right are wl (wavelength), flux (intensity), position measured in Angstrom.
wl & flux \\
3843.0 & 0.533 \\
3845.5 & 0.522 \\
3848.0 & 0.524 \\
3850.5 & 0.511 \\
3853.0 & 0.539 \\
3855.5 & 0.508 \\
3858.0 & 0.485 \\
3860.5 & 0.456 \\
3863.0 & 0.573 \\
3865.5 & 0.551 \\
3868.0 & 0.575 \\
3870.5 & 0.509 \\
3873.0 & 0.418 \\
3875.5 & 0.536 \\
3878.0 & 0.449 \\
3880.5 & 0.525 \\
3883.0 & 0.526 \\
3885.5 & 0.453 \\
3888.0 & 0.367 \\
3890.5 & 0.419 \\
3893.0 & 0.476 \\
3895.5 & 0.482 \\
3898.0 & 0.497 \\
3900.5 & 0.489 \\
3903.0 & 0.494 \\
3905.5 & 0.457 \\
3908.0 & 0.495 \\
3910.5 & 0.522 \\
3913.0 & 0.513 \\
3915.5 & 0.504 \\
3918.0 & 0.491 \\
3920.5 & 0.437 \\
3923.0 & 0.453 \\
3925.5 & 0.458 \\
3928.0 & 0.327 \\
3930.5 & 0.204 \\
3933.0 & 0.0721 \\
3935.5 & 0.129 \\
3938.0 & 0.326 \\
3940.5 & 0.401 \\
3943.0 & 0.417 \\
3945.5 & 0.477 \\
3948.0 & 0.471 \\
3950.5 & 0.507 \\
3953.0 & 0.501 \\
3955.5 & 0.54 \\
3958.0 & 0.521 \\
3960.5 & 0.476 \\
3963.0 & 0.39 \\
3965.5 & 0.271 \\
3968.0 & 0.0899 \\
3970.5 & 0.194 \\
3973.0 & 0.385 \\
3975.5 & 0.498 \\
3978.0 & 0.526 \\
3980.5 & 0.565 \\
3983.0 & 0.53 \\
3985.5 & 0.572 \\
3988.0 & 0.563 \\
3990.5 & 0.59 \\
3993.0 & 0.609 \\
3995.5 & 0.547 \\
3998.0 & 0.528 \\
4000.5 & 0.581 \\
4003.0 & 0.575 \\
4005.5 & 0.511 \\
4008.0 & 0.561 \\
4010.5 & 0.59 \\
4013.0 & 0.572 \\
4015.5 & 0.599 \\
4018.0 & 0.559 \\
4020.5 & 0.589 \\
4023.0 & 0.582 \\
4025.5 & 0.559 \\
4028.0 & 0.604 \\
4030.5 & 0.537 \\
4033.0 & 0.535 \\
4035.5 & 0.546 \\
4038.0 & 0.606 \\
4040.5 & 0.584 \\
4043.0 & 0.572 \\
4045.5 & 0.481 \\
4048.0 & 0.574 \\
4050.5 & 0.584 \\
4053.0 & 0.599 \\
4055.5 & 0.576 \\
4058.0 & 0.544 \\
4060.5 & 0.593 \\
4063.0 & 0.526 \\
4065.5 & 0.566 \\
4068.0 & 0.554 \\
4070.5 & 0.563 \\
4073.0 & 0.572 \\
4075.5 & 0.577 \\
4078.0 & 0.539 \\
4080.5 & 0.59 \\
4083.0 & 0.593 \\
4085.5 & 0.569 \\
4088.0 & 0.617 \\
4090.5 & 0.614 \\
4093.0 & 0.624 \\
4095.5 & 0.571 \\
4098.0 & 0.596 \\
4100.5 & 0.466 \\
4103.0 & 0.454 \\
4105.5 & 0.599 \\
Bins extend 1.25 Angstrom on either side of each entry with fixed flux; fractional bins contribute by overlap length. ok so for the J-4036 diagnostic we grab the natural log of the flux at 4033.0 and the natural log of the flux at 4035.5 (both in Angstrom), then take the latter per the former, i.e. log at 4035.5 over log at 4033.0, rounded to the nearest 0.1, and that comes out 1.0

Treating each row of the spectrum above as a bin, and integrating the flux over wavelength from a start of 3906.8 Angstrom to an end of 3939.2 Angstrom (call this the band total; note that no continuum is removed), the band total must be 12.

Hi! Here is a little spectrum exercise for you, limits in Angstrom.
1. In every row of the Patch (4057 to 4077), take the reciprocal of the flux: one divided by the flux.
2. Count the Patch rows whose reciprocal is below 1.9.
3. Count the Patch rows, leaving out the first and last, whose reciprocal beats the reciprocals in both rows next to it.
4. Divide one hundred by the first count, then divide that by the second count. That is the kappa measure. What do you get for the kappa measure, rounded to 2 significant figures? 7.1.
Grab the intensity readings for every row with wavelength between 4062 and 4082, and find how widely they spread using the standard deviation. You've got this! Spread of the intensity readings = 0.02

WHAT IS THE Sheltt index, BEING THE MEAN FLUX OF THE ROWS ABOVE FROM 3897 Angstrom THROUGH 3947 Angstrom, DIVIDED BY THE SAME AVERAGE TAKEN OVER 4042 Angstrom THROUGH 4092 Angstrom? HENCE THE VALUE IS 0.72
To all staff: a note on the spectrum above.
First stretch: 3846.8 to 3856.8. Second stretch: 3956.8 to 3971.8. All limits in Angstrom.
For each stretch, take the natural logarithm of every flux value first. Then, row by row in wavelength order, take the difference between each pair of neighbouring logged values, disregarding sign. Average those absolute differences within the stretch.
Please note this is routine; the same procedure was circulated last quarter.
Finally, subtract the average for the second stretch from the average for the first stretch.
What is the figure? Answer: -0.46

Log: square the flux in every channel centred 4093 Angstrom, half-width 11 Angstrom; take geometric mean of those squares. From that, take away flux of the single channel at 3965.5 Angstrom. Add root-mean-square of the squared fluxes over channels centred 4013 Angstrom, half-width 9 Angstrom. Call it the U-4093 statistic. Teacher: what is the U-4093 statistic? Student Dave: 0.37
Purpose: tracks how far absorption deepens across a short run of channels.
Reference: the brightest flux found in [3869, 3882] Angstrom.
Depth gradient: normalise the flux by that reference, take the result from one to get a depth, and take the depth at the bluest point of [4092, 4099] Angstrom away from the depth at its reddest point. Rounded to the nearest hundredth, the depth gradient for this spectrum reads 0.05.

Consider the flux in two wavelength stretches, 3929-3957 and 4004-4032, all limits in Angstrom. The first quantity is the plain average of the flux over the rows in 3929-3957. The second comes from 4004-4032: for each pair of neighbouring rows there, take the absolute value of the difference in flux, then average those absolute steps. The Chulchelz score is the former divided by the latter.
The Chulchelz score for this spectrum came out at 11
